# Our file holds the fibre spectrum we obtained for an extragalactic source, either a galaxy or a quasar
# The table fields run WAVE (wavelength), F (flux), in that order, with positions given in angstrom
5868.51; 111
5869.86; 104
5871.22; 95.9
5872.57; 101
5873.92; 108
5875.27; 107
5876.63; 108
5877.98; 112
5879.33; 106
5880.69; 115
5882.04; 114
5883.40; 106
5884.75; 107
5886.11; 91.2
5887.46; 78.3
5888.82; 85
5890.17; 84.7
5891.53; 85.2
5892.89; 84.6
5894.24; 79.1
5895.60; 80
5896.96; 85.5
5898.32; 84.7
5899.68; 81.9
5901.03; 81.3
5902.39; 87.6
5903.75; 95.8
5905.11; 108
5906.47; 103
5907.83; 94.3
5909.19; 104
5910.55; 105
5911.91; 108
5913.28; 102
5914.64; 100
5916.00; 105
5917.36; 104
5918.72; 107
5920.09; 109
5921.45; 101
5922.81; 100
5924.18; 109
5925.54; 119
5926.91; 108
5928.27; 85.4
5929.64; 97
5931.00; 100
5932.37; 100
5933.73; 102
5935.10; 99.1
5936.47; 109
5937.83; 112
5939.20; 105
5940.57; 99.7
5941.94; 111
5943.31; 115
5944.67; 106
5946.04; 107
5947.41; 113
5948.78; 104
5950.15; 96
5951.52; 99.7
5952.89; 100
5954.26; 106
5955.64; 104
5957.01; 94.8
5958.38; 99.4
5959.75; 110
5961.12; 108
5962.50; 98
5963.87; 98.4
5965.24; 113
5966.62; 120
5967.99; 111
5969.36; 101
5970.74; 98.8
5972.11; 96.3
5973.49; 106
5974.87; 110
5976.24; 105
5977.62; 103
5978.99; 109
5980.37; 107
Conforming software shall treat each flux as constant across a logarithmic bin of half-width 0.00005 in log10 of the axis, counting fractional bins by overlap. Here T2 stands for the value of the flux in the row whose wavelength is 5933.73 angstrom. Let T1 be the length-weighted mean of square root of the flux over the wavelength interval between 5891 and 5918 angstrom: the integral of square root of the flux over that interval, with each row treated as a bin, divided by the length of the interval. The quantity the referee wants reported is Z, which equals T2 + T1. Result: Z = 112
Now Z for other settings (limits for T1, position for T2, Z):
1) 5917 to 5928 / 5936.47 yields 119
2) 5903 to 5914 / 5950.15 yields 106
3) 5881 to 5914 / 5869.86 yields 114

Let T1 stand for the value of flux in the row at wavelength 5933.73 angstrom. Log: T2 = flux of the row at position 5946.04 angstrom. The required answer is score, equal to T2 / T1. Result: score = 1.05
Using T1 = 102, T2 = 107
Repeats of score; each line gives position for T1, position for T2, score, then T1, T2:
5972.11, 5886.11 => 0.95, 96.3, 91.2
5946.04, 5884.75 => 1.00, 107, 107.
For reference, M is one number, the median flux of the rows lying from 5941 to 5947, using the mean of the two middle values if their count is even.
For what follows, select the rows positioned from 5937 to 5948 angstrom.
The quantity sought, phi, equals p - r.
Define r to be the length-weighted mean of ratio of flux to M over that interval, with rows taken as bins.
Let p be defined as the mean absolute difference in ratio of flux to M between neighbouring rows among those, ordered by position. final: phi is -0.94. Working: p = 0.057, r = 1.00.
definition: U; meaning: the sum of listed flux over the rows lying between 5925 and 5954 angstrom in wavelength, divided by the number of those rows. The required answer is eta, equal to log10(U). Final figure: 2.018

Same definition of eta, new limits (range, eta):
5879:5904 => 1.960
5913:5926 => 2.024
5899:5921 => 1.999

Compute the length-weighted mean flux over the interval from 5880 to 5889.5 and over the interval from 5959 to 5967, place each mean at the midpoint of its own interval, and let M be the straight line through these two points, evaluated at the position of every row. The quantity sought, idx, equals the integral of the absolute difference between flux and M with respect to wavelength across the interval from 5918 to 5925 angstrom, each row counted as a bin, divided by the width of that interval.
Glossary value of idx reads 4.4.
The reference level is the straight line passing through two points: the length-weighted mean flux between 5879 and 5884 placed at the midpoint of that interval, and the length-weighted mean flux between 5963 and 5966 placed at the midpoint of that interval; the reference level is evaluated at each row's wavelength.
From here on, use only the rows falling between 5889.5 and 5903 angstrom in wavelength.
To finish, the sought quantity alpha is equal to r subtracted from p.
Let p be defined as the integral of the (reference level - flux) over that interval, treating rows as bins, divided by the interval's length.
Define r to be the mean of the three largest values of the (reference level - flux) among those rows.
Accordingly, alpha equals -3.3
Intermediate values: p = 26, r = 29.4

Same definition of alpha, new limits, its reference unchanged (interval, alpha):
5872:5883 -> -4.3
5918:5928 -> -4.1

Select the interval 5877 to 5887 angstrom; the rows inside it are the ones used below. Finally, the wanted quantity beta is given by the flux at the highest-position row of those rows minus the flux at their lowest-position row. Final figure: -21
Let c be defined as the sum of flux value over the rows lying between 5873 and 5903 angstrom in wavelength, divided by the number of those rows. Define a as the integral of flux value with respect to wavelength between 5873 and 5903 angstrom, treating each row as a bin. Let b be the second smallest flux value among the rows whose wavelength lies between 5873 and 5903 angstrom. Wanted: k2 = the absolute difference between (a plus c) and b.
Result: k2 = 2843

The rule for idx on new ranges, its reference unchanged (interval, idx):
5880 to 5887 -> 11.0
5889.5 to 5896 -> 17.5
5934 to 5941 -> 4.3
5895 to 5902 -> 18.0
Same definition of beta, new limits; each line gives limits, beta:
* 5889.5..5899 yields 0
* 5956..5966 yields 18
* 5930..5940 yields 5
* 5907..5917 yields 11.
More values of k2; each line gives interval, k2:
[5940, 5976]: 3784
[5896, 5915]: 1828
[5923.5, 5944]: 2156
